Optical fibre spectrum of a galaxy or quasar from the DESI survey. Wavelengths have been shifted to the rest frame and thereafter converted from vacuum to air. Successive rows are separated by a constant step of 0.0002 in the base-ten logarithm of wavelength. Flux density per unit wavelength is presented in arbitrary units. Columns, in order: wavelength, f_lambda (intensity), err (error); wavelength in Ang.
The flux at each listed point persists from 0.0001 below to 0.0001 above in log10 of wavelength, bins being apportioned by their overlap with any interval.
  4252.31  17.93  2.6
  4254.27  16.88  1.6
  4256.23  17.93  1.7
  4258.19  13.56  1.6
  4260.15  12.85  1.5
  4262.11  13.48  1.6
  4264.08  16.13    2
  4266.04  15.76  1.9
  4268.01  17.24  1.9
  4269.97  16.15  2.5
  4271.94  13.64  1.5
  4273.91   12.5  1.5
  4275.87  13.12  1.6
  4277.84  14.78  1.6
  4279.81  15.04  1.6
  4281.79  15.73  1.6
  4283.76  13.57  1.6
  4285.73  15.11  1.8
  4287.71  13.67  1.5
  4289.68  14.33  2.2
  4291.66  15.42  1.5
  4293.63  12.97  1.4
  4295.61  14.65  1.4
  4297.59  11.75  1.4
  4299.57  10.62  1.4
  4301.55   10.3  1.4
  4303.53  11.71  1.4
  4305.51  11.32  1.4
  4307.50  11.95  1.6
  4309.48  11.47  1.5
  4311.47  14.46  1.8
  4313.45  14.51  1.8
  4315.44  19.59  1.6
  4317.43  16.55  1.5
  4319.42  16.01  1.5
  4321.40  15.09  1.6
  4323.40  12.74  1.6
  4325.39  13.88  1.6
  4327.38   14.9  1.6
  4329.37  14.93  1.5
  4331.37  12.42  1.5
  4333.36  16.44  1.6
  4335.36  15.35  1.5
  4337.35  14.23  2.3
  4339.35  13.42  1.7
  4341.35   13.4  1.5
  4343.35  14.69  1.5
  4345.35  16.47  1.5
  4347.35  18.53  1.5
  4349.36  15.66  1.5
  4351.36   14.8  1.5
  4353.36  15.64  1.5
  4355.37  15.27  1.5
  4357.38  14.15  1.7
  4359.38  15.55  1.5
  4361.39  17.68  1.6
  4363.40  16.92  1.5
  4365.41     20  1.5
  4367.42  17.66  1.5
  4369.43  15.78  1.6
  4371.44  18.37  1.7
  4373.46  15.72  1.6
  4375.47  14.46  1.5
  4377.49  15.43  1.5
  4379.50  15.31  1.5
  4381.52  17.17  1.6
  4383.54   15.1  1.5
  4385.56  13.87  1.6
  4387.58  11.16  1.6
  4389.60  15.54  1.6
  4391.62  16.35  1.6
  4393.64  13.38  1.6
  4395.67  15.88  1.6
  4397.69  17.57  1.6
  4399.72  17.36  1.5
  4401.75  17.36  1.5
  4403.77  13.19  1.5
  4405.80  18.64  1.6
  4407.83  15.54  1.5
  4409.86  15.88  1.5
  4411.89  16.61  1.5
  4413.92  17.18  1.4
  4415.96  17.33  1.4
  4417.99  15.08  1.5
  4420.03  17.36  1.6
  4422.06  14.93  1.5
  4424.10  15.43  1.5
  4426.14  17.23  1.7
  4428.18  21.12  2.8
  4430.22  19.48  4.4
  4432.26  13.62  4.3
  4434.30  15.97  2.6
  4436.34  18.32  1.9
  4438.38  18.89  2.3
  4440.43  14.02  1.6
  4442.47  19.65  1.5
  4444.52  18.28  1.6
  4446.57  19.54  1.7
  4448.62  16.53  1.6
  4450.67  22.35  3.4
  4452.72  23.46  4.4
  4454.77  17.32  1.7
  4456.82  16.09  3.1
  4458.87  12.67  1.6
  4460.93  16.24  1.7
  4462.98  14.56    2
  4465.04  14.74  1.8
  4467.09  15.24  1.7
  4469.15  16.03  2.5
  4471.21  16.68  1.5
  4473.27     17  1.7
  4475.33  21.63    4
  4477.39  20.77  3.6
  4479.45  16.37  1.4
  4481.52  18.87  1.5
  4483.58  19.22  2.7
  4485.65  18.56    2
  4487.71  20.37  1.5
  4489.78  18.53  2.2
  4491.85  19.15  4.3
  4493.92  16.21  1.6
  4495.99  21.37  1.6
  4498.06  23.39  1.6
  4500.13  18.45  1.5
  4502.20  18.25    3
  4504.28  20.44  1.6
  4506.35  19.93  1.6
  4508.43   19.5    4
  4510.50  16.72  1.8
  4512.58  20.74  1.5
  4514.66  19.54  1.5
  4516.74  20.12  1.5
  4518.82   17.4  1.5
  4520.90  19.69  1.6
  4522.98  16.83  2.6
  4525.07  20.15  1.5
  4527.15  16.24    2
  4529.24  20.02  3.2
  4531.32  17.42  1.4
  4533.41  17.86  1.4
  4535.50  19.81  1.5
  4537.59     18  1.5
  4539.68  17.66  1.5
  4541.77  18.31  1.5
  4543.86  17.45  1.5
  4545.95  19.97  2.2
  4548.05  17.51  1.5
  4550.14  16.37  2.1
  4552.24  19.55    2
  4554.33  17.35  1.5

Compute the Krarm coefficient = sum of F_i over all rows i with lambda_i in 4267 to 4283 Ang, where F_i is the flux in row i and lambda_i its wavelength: 118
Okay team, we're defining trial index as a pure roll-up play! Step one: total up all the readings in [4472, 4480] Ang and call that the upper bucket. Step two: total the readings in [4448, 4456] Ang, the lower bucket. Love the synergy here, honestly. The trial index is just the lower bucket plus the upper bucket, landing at 155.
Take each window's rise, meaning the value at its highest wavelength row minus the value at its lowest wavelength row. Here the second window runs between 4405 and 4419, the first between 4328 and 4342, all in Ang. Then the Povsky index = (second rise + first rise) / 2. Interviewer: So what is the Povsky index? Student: -2.5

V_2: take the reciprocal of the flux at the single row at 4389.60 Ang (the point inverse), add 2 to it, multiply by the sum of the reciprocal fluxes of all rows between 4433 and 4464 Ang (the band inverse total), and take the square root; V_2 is 1.3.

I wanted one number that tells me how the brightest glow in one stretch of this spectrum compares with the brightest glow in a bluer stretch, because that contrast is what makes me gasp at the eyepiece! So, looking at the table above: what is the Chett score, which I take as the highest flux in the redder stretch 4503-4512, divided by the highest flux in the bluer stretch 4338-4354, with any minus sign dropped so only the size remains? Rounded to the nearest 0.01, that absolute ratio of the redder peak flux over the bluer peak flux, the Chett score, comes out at 1.10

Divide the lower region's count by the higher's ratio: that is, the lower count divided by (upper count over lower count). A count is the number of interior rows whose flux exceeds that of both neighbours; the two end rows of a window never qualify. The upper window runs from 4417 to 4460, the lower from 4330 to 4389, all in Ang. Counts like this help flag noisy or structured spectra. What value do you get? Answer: 11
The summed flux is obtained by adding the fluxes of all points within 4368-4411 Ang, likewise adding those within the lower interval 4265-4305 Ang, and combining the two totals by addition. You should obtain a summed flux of 607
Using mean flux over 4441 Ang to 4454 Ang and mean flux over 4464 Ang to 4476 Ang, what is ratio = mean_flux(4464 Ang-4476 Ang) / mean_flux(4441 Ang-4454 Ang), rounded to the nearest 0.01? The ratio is 0.85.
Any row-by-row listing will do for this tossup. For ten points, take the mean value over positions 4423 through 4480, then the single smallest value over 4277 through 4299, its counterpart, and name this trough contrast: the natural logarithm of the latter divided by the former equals -0.40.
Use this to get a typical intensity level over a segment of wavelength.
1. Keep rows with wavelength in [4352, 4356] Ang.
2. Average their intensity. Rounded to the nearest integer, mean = 15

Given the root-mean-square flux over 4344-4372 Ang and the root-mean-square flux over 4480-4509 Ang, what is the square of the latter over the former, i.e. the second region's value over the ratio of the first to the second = 22.8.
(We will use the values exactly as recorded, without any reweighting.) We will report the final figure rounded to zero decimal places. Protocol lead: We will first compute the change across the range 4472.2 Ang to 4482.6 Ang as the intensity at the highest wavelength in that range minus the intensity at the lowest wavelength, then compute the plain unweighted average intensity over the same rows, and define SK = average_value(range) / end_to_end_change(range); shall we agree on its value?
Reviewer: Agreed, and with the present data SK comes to 10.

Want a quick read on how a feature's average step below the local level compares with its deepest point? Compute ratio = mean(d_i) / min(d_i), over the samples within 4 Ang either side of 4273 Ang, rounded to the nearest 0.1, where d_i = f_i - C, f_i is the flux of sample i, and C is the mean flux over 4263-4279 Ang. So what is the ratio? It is 0.4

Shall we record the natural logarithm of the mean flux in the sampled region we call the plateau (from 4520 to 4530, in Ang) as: 2.92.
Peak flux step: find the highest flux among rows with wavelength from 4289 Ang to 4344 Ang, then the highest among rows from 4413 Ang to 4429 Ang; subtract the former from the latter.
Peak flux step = 2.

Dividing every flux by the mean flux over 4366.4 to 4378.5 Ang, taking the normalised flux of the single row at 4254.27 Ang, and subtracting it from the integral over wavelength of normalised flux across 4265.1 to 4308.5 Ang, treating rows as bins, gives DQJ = 36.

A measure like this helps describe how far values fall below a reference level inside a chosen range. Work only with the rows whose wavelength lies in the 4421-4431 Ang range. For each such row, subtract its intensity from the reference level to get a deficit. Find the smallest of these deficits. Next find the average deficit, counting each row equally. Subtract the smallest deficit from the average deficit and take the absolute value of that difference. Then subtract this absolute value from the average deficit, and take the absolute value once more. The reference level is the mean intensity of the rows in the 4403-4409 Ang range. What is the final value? 5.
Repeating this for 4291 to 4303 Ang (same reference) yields 0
